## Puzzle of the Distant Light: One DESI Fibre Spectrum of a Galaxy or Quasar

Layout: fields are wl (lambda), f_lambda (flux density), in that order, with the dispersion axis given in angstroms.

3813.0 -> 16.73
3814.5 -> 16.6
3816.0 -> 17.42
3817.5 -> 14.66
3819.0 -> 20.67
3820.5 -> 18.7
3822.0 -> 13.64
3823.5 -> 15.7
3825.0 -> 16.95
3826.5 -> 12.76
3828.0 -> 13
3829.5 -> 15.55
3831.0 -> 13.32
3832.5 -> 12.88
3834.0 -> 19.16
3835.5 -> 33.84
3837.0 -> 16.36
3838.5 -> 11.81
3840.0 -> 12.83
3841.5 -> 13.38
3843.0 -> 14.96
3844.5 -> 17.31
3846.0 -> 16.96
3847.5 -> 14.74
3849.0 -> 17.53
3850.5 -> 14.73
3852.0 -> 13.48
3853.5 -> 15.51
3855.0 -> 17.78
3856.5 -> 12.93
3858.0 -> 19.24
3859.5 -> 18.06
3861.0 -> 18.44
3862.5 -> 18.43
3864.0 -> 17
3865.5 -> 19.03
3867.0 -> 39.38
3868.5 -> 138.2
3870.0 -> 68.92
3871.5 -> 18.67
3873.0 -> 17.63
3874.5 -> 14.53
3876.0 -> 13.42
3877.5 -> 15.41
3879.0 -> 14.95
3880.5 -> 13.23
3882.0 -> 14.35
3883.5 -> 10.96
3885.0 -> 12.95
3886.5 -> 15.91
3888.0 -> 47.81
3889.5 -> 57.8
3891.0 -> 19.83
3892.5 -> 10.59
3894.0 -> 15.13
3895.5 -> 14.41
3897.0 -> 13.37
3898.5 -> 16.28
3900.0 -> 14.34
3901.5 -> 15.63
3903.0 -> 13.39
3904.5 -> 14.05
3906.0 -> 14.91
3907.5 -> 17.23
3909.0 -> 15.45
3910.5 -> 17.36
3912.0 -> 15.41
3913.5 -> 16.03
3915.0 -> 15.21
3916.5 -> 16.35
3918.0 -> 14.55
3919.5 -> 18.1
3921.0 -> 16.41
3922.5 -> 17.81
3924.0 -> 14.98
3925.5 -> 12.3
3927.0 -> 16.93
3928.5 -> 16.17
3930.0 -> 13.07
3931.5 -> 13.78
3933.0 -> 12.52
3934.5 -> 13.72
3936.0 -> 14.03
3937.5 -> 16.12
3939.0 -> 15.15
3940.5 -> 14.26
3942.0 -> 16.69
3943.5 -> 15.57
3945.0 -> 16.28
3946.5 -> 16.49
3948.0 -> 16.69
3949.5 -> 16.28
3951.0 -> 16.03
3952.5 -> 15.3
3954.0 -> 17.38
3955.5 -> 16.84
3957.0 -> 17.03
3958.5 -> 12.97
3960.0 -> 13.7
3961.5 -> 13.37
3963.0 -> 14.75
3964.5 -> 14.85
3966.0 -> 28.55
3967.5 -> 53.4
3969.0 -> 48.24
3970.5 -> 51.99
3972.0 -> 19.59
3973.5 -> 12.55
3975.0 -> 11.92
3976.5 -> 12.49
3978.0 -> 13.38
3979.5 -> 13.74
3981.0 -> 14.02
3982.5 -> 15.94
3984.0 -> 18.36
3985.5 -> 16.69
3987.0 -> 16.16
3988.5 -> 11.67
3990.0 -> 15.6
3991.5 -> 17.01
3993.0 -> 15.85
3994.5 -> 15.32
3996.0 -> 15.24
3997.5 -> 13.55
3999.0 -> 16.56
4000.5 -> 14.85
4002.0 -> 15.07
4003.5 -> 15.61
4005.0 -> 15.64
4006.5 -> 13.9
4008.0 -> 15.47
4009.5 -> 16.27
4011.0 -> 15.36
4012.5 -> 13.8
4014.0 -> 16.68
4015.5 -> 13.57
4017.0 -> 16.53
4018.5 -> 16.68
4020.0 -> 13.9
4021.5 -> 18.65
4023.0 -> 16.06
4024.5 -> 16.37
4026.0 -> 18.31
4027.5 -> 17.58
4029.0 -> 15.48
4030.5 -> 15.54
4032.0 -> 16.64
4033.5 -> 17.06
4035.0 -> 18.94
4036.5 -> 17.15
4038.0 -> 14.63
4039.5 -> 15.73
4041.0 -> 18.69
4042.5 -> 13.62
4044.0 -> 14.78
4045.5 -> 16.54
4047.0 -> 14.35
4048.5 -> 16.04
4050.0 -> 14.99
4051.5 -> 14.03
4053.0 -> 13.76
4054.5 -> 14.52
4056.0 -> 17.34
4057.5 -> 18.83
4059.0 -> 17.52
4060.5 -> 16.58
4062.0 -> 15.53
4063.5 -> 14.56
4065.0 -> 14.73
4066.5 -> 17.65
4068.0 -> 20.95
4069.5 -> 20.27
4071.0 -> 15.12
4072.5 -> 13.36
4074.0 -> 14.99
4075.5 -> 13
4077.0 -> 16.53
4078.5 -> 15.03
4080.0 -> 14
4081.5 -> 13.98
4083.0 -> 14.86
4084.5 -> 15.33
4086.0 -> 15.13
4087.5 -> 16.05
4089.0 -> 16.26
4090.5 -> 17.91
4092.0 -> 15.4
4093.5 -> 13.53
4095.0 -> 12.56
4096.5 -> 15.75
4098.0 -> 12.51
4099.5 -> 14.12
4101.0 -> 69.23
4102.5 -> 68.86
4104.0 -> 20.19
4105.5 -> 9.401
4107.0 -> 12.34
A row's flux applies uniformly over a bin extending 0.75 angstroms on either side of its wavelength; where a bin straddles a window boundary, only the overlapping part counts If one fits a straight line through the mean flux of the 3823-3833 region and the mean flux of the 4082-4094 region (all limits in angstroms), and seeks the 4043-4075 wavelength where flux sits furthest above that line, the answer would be 4068.0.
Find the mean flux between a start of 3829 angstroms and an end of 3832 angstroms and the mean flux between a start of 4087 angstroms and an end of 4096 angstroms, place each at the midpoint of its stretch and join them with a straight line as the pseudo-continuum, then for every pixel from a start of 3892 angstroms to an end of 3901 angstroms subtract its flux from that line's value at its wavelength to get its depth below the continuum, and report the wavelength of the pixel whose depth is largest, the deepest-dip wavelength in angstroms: 3892.5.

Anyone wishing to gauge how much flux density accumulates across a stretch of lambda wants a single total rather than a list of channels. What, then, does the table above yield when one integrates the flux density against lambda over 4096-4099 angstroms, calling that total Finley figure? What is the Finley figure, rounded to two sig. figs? 42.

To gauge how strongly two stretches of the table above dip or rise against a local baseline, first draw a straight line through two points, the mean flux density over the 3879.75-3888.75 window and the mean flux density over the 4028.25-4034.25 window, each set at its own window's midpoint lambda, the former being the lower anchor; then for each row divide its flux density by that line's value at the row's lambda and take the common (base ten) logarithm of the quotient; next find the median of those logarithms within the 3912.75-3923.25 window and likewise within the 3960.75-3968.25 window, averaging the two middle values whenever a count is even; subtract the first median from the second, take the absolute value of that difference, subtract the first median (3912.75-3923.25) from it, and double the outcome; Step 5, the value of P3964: 0.15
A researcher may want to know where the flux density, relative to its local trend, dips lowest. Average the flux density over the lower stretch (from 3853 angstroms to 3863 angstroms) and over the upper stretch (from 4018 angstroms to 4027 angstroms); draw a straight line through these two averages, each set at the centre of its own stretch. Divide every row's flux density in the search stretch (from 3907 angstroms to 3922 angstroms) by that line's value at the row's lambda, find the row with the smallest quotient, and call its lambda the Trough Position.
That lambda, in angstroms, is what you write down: 3918.0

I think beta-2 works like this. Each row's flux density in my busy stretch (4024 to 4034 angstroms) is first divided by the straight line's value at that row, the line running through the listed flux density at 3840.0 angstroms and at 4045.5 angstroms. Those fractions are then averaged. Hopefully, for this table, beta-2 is 1.03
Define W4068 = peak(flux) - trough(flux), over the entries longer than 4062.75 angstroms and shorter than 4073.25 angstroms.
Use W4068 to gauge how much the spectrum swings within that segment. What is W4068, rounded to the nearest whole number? 8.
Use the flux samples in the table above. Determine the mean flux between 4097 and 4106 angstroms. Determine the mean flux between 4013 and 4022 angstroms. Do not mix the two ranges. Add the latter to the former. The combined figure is 48.4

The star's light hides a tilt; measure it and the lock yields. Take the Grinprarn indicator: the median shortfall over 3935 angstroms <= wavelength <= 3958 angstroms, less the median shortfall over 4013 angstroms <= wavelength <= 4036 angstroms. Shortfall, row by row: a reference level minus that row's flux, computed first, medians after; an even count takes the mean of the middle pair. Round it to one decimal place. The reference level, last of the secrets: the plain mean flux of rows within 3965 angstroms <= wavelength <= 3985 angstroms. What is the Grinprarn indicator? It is 0.4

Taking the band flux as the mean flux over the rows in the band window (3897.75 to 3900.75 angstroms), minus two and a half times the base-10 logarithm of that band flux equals -2.96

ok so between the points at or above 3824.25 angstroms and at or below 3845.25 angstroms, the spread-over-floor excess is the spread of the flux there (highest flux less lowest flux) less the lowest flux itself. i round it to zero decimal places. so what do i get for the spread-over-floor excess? 10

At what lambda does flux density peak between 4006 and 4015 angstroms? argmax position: 4014.0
